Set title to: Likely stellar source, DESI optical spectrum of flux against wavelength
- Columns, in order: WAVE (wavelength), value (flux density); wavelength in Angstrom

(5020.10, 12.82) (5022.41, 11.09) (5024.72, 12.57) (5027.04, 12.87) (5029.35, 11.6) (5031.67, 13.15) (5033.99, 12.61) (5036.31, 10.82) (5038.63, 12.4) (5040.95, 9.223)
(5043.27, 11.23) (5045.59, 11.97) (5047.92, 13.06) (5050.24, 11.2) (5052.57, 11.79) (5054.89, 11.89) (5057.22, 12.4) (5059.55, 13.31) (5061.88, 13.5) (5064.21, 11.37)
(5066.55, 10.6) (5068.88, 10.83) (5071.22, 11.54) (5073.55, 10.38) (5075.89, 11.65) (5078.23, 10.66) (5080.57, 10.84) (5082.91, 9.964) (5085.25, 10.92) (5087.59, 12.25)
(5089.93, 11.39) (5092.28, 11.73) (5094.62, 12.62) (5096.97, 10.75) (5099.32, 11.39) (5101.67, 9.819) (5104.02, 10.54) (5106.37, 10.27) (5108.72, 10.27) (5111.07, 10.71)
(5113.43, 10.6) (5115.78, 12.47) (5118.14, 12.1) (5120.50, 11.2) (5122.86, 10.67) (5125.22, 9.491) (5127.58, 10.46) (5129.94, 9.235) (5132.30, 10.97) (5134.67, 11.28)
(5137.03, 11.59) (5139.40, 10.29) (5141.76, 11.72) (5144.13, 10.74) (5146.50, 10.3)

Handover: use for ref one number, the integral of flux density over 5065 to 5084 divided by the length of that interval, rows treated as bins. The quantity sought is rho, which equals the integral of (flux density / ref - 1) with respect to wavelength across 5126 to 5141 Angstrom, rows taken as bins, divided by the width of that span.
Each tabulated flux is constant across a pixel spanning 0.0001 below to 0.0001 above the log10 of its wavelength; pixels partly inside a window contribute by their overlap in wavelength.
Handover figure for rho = -0.02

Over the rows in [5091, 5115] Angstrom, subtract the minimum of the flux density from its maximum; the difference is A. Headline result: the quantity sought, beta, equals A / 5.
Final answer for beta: 0.56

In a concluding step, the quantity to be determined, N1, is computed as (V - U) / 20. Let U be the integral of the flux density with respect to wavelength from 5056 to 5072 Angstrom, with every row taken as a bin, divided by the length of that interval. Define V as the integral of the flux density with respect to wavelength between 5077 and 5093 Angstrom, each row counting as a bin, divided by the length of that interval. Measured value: -0.04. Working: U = 11.9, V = 11.1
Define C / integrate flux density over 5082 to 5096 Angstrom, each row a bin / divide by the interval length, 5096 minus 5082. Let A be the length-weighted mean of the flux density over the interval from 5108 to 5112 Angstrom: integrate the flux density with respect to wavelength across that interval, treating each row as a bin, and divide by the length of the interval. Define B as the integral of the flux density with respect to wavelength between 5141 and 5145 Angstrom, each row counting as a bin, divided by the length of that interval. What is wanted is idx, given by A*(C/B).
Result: 10.8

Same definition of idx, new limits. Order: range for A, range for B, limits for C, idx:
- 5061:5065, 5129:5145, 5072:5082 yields 12.5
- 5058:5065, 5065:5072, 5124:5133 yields 11.7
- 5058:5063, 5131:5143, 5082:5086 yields 12.5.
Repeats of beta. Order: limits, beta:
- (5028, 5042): 0.79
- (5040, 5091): 0.86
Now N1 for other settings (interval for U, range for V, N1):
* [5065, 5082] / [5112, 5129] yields 0.00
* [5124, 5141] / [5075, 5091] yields 0.03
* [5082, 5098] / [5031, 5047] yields 0.01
